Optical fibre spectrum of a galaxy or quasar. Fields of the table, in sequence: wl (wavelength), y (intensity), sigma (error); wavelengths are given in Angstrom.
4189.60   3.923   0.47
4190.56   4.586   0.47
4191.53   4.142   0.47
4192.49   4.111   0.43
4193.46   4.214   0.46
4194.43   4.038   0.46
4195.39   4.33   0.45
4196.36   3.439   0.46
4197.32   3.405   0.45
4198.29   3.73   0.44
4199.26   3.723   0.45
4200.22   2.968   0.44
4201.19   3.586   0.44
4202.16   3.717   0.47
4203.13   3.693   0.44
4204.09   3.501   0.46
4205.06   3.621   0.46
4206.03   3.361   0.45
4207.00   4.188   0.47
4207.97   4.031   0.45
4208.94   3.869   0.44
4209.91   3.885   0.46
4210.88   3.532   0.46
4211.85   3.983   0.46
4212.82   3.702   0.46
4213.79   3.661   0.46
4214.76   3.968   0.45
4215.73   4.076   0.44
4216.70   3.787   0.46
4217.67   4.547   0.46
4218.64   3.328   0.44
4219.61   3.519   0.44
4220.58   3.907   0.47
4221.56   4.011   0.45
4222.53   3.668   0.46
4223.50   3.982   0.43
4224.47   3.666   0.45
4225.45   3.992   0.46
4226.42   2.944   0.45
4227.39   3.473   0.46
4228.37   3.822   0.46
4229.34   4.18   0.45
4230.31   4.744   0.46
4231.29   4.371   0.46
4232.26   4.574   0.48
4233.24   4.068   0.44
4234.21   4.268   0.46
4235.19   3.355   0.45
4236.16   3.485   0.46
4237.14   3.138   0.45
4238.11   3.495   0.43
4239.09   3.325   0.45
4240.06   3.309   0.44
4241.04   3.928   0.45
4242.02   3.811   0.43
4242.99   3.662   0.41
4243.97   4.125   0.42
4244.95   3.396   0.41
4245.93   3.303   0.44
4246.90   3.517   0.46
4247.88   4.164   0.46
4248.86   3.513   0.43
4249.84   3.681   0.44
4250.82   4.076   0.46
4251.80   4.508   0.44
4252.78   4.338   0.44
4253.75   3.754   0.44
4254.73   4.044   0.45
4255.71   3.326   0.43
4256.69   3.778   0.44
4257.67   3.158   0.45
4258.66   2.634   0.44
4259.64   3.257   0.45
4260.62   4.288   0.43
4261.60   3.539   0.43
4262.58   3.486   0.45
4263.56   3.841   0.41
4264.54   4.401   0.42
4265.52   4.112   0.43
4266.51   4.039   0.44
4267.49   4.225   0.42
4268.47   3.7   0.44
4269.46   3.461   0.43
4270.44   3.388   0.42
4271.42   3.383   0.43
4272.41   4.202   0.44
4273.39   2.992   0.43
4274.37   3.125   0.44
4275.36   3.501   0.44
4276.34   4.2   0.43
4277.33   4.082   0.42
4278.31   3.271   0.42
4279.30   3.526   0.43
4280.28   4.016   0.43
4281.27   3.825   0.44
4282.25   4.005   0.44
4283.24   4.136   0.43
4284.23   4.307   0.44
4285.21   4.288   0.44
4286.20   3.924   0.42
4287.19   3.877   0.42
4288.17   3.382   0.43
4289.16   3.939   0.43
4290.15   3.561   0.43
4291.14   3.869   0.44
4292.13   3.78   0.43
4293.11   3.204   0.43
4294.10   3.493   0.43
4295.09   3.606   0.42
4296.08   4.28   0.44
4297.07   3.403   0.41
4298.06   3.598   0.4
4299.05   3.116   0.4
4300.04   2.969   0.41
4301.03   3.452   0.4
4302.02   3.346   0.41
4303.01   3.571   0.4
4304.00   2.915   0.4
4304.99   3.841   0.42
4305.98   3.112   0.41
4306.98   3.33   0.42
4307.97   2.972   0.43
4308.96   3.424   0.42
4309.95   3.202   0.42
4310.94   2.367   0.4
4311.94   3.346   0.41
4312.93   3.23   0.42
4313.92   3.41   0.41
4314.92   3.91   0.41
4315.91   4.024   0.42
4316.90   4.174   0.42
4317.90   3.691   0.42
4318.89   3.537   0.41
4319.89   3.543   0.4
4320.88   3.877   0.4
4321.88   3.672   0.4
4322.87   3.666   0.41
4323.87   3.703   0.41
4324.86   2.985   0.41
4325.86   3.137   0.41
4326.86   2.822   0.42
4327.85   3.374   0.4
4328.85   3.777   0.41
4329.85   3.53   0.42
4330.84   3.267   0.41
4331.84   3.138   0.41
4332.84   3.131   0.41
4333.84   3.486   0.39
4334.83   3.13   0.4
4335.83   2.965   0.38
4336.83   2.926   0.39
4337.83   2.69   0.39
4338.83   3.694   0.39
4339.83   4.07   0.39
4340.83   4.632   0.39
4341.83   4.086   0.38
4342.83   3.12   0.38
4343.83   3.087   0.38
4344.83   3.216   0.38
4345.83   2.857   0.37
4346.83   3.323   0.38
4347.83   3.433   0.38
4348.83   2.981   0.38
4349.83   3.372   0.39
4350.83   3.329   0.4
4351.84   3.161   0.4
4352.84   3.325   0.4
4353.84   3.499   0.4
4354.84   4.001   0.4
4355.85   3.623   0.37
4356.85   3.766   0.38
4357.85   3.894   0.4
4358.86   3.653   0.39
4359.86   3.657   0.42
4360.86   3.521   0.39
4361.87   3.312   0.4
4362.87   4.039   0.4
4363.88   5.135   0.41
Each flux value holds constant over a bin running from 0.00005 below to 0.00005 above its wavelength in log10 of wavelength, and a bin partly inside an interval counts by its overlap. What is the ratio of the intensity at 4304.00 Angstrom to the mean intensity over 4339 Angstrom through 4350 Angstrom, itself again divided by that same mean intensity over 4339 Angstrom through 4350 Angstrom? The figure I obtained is 0.24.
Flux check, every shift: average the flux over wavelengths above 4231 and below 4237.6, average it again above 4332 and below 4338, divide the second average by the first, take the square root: 0.89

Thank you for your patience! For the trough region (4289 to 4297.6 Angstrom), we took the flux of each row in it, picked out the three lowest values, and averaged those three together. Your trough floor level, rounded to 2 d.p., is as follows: 3.37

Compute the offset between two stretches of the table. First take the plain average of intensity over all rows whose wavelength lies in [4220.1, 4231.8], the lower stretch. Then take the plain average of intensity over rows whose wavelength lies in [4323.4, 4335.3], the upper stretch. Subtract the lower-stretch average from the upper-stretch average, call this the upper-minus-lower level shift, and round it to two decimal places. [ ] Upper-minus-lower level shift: -0.61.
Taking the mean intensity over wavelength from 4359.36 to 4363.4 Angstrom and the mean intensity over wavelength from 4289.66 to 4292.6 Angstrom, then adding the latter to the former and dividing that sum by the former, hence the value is 2.03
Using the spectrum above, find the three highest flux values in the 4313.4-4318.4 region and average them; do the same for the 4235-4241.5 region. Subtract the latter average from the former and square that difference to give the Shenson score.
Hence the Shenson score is 0.16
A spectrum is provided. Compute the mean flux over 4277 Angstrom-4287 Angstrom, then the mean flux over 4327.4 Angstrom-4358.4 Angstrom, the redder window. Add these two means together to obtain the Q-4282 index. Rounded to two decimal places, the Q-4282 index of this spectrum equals 7.35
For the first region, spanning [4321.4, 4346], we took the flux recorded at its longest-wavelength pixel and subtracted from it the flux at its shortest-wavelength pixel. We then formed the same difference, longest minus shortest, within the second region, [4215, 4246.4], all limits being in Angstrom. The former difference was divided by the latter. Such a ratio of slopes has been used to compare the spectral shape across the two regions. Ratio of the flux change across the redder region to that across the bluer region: 1.1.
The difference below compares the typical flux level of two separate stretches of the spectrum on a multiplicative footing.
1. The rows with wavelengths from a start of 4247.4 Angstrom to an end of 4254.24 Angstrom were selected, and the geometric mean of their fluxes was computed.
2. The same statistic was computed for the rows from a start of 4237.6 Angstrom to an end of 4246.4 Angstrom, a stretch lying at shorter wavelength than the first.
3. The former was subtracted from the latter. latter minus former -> -0.41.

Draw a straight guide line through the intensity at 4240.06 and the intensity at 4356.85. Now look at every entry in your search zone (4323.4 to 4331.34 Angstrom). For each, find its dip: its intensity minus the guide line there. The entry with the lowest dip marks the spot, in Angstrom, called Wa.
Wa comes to 4326.86 Angstrom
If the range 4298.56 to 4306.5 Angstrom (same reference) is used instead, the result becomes 4304.00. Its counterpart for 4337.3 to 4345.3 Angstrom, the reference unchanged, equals 4337.83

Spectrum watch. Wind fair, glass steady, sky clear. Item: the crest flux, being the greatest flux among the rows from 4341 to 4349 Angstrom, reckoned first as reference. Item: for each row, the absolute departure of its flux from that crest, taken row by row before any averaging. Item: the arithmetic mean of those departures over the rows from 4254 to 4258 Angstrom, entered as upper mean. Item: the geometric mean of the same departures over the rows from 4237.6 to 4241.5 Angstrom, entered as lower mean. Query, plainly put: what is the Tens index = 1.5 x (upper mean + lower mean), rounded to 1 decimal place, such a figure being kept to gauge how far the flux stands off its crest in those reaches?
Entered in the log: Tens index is 1.5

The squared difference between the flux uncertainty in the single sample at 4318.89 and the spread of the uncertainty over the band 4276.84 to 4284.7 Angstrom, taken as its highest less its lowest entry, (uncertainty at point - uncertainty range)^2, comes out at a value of 0.152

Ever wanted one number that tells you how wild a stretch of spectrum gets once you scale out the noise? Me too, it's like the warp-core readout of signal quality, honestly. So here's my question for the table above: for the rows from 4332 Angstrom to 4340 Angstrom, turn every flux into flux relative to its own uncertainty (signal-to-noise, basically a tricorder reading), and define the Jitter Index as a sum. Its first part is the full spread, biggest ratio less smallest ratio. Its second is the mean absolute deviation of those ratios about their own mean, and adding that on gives 4.5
